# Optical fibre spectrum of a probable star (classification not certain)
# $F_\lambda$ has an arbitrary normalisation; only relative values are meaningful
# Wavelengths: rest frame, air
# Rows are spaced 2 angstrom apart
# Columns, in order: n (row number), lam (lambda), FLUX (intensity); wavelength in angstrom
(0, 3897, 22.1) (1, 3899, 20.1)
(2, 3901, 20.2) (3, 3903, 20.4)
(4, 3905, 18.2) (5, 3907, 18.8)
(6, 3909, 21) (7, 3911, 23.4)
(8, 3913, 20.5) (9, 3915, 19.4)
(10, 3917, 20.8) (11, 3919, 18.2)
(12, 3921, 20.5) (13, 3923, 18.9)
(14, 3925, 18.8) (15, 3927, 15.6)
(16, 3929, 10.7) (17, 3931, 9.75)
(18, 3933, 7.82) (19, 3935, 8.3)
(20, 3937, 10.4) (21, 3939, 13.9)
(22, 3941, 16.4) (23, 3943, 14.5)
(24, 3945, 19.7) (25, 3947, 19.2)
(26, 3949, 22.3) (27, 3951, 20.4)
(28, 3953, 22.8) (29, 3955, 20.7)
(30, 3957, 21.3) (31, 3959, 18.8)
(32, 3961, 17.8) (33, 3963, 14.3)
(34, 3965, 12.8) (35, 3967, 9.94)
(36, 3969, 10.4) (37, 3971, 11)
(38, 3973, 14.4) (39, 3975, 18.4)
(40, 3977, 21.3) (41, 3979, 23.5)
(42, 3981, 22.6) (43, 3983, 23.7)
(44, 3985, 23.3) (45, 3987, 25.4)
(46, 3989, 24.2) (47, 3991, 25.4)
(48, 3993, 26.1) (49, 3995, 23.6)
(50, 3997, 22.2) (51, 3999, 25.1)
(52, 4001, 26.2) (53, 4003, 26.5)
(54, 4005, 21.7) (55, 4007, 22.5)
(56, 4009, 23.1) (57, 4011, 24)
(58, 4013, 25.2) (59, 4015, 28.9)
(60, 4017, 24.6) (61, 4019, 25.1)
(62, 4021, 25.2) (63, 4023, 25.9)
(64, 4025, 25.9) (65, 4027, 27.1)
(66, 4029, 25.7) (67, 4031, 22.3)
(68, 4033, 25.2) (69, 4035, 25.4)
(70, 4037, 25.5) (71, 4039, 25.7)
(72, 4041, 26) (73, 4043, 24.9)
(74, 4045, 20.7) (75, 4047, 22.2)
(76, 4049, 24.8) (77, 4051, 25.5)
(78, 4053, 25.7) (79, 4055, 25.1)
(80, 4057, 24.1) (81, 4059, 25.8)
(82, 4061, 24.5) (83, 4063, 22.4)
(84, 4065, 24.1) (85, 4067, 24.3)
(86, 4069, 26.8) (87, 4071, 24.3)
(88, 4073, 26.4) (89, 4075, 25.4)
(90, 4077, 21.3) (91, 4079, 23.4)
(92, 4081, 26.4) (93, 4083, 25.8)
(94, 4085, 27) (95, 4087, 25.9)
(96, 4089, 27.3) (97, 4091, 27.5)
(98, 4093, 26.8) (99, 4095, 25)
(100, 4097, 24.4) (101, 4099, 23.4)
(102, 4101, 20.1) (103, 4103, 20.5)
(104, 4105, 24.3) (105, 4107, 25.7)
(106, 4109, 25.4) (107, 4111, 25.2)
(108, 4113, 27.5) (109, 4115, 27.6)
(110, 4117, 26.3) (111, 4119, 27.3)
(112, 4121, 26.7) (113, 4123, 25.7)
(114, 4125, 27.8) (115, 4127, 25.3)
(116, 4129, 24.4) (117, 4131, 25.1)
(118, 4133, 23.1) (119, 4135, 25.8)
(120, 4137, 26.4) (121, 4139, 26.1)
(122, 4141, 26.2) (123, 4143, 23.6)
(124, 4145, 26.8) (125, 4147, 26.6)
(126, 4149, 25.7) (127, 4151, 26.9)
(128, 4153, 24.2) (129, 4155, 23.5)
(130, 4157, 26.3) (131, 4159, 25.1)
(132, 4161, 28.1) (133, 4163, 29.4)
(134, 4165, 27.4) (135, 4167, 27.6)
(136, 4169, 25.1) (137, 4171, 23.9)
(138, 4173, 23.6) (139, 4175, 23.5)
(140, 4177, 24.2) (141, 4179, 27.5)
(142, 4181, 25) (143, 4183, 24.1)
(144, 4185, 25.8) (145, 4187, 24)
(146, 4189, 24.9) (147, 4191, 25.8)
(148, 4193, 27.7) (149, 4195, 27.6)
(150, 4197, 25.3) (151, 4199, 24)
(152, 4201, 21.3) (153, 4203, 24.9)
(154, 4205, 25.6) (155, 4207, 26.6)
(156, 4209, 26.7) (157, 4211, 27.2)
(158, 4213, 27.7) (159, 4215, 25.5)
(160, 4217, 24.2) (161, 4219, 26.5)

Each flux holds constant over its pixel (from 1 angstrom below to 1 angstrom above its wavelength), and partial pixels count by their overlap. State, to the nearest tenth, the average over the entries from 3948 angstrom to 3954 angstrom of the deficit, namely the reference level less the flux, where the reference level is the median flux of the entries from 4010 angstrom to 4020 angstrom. 3.3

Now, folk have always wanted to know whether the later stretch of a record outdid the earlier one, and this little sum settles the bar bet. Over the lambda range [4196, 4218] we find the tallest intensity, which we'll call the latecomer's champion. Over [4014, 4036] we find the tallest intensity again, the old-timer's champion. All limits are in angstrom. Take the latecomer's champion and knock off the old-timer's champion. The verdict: -1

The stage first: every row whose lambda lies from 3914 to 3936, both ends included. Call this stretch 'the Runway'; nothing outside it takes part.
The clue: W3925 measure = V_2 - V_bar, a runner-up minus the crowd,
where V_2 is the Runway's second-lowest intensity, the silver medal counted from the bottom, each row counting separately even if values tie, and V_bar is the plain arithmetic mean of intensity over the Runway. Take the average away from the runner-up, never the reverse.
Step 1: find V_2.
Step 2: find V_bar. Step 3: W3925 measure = -7.0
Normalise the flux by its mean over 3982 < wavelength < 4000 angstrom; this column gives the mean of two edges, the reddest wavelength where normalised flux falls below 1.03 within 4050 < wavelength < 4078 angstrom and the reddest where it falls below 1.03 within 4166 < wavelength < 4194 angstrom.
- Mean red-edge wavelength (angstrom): 4133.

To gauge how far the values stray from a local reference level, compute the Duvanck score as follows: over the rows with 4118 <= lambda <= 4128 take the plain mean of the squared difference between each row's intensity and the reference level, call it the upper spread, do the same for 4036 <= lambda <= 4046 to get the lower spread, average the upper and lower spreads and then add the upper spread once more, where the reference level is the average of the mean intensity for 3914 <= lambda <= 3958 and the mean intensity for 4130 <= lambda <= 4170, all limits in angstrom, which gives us 48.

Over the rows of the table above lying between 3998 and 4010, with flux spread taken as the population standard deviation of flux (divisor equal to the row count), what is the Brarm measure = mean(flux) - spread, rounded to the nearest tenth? 22.3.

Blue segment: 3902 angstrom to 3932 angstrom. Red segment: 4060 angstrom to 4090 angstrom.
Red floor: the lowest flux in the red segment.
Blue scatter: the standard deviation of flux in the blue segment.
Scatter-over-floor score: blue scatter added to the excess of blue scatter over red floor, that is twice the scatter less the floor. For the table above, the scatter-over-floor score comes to -14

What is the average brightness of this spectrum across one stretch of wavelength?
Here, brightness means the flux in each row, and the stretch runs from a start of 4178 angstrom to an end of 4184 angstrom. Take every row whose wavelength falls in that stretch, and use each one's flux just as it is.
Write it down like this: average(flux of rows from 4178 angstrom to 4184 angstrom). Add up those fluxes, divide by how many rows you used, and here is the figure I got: 25.53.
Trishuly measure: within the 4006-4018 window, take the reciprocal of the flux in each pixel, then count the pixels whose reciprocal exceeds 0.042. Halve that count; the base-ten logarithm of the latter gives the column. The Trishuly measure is 0.0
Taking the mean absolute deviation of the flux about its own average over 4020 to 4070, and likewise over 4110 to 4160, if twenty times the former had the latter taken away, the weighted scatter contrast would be 22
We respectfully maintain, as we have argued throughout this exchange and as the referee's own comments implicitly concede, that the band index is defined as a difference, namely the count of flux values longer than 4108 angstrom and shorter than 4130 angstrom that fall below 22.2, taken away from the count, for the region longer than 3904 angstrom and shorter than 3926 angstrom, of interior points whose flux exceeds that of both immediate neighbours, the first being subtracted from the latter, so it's 3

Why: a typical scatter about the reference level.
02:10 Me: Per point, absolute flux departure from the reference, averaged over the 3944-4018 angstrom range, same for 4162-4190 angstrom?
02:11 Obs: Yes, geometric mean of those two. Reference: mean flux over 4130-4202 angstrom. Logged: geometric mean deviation 2.7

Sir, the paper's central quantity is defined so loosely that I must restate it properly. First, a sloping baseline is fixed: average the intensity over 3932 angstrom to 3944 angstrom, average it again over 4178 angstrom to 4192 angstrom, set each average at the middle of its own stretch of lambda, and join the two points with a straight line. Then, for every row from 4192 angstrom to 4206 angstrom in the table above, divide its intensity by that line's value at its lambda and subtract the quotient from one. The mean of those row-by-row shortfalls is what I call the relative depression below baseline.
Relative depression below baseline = 0.0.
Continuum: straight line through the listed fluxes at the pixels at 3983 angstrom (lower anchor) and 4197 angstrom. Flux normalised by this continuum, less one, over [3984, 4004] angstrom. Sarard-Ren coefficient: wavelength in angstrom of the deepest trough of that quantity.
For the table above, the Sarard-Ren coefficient 3997 angstrom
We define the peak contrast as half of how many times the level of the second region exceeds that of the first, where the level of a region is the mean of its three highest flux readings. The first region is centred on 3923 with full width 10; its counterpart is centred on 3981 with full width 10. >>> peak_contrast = 0.61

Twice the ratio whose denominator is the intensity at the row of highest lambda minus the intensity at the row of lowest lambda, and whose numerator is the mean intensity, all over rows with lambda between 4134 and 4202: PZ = -11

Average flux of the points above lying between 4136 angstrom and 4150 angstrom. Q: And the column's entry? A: 25.9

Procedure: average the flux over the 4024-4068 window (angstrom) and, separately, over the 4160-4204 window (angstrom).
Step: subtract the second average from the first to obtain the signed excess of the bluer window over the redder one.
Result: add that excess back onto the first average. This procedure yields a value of 24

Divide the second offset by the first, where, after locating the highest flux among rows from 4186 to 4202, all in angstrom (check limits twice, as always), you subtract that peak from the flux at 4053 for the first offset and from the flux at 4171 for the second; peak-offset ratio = 1.90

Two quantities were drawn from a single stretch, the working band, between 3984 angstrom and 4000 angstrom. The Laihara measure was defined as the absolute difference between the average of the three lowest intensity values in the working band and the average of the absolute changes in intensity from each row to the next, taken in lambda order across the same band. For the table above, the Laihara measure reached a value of 21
